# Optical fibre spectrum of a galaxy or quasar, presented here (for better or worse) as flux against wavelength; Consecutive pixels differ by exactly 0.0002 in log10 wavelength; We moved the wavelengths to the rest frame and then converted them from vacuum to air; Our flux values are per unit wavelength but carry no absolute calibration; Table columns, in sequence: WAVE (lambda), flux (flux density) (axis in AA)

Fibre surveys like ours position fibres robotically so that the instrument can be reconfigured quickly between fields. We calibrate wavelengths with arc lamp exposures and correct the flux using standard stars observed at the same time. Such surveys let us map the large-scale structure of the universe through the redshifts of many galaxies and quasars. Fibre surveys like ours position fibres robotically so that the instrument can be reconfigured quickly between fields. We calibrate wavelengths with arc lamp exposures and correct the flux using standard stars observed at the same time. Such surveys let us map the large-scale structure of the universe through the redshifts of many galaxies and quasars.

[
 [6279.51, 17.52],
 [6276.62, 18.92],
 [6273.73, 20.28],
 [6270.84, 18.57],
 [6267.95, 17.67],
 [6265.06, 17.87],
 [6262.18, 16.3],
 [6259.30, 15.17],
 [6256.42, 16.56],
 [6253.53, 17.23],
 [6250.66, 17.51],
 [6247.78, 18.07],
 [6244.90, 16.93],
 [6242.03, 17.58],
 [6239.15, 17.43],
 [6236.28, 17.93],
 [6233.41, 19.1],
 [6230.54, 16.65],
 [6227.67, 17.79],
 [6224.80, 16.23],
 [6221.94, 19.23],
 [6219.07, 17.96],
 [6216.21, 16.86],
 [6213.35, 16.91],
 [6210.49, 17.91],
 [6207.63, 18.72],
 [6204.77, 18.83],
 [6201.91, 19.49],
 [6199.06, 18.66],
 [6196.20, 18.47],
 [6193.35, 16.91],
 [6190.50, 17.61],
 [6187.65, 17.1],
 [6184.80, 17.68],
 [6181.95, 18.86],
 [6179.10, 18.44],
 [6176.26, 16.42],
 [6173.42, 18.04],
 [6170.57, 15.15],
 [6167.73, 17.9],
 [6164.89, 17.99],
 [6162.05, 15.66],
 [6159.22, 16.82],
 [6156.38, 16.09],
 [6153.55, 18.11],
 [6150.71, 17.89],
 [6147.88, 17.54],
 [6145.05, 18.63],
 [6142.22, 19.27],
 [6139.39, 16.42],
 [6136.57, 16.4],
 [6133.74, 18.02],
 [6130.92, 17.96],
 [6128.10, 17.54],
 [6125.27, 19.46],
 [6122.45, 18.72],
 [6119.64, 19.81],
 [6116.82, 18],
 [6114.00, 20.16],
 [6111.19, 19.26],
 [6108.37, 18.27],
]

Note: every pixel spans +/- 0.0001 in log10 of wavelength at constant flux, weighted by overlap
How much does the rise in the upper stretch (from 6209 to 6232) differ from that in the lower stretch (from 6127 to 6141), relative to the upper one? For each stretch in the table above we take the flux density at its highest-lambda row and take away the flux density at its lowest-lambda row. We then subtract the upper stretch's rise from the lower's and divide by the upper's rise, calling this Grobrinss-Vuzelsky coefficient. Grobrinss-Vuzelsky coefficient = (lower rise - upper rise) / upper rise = -0.1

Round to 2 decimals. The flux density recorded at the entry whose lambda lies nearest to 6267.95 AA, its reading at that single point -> 17.67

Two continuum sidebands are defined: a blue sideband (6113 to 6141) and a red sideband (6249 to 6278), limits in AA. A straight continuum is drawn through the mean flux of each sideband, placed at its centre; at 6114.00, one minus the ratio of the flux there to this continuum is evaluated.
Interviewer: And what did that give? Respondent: -0.10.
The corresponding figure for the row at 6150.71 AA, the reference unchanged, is 0.01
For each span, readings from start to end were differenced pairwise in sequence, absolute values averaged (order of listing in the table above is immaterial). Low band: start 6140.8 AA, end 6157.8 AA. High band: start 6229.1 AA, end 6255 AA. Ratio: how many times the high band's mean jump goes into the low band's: 1.0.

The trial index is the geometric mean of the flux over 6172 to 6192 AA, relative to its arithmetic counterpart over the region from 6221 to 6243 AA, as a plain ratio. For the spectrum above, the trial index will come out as 1.00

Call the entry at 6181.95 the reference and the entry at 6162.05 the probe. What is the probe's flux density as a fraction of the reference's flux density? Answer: 0.83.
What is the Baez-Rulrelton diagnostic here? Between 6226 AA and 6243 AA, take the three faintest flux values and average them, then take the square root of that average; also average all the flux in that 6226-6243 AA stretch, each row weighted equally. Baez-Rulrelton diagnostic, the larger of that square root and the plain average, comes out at 17.7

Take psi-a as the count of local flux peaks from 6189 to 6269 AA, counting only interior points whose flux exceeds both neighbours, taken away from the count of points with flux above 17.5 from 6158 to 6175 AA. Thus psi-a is -4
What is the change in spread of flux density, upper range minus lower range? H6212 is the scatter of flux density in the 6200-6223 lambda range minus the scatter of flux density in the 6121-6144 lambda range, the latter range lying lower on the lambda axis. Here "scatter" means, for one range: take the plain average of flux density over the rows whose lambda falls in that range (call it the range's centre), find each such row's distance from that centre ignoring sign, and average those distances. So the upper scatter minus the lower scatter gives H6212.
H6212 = -0.1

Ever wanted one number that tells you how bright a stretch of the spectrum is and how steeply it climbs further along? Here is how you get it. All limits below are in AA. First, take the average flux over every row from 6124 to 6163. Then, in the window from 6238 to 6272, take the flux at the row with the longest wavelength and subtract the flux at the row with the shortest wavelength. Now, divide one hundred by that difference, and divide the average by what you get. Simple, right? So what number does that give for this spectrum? 0.20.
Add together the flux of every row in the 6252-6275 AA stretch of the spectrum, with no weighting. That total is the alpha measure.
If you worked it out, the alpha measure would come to 140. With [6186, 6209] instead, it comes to 146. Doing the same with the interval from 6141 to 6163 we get 140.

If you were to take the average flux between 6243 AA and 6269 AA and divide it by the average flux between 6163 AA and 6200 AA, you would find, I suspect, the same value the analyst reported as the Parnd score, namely 0.97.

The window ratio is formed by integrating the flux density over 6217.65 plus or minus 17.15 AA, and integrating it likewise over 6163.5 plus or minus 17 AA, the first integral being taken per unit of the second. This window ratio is 1.06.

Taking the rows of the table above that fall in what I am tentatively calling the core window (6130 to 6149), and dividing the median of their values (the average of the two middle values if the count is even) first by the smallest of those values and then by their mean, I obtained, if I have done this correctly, 0.0617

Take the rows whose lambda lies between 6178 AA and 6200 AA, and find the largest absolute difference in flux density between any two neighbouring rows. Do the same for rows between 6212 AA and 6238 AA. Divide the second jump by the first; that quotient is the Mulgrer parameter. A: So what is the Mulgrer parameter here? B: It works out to 1.92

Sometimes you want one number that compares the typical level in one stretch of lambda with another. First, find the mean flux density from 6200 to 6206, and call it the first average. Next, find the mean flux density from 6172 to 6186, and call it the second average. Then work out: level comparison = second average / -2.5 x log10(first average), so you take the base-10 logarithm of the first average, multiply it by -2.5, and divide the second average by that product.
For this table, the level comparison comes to -5.58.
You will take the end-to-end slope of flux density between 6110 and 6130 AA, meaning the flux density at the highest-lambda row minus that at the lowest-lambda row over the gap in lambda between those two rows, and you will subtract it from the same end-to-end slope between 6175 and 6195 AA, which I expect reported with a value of 0.13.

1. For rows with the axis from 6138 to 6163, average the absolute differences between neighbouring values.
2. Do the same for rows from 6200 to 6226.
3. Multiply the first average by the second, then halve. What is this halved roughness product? 0.57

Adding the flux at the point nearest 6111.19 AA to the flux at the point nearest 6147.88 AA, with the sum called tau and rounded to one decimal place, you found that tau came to 36.8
